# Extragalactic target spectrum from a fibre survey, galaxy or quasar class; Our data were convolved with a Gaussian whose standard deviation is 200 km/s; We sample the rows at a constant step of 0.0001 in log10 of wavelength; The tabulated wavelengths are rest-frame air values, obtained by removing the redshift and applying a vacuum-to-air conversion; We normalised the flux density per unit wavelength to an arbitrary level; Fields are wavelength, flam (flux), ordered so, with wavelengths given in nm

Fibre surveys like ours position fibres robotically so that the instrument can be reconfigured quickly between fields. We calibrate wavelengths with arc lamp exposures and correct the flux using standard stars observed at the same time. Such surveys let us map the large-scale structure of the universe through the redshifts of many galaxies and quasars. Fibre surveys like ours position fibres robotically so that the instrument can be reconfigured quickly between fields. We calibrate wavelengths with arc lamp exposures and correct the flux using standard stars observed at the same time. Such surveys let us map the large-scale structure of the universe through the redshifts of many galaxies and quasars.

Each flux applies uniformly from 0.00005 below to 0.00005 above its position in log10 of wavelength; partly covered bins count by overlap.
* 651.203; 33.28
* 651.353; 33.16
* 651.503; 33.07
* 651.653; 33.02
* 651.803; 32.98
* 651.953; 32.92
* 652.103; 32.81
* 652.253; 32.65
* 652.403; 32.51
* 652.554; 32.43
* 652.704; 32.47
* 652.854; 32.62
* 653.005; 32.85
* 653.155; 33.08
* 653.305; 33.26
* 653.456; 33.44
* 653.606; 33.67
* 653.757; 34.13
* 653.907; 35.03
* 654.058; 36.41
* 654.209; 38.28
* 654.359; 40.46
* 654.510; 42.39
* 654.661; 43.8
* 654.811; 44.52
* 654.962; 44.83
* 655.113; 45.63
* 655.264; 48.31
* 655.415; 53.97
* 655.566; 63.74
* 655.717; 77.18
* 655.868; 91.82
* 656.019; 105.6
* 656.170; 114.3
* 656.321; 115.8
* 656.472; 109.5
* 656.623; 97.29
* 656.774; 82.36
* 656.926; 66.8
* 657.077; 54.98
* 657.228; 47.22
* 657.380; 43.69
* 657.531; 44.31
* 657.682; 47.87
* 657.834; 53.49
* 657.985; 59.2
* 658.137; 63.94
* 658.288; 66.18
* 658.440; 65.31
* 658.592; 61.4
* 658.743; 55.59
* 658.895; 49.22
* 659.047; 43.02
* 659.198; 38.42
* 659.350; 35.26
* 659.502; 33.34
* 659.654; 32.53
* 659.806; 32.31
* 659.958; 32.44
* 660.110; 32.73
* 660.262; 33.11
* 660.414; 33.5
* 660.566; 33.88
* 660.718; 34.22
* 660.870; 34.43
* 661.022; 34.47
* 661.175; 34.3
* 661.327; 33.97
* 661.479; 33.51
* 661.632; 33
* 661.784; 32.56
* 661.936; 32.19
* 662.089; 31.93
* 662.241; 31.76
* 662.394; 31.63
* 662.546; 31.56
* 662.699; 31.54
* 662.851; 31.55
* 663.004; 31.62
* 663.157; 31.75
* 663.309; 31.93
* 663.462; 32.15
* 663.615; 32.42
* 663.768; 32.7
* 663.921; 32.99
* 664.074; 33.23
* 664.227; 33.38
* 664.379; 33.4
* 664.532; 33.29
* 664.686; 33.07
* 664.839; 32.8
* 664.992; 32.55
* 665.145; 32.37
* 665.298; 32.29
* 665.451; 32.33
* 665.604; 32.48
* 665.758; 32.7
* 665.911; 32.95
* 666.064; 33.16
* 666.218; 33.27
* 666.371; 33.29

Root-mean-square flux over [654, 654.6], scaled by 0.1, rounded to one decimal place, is 3.9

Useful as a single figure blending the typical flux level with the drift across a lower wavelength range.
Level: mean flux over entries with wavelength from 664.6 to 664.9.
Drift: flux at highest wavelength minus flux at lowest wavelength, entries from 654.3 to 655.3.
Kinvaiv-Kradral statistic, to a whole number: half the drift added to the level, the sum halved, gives 18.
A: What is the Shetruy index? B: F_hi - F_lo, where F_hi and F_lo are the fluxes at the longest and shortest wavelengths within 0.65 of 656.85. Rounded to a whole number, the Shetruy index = -72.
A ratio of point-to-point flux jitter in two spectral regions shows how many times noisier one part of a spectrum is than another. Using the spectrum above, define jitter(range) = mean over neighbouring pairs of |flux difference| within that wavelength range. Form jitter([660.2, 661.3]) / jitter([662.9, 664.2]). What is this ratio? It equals 1.1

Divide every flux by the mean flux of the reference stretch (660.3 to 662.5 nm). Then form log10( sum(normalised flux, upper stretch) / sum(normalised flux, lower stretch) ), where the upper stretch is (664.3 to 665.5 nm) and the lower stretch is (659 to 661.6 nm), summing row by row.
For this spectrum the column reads -0.35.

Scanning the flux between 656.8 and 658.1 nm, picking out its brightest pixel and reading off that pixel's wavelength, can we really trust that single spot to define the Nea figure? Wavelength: 656.926 nm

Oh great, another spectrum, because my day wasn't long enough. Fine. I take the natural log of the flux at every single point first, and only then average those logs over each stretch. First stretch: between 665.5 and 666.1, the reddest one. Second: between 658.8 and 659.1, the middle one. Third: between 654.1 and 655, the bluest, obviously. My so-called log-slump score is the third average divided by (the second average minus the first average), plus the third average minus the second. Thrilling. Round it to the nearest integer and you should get 11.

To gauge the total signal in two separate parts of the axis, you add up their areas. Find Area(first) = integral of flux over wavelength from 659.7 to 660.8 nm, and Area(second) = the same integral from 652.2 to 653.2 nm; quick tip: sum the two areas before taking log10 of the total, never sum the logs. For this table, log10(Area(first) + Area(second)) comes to 1.84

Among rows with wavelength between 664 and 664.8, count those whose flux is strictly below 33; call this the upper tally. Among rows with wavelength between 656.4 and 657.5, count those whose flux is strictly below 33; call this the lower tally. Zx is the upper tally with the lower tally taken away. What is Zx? 0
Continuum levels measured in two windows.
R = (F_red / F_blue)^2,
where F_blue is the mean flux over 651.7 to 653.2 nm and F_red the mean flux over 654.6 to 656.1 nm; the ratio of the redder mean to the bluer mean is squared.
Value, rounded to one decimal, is 3.6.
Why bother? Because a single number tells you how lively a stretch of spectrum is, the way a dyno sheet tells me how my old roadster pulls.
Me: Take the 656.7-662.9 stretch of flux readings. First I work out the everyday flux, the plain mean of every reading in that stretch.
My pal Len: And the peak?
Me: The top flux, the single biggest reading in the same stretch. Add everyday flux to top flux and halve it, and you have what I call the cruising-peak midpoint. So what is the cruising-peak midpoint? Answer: 62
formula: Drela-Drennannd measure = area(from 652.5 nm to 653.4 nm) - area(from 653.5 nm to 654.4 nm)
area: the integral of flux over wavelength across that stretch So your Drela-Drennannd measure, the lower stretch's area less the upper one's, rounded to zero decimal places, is -3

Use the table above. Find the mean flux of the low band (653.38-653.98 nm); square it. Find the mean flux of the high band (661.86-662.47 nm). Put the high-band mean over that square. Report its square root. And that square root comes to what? 0.17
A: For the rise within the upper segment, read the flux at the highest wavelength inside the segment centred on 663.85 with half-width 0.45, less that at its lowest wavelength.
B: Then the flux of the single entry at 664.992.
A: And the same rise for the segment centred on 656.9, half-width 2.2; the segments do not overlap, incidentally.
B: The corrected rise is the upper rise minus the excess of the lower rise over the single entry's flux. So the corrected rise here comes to 35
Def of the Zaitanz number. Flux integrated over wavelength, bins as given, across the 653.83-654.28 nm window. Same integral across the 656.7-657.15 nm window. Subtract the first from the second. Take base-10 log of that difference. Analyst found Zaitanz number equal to 1.2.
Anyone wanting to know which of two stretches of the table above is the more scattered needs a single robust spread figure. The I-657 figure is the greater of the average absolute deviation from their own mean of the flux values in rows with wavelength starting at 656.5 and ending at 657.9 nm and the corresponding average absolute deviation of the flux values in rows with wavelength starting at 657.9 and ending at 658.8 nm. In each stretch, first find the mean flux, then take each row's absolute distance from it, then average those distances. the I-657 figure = 14.9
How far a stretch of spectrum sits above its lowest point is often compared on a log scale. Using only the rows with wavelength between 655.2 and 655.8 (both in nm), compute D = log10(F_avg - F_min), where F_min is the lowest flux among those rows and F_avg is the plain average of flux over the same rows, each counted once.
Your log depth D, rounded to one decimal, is 1.1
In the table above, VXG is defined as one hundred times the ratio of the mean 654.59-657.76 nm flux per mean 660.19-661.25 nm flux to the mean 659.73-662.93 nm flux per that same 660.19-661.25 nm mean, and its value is 209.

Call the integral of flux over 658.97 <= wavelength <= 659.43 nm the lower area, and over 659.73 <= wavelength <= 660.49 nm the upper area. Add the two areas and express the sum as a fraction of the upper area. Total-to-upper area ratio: 1.7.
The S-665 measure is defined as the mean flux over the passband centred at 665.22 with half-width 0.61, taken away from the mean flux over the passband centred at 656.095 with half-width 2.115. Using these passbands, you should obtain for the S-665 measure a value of 31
